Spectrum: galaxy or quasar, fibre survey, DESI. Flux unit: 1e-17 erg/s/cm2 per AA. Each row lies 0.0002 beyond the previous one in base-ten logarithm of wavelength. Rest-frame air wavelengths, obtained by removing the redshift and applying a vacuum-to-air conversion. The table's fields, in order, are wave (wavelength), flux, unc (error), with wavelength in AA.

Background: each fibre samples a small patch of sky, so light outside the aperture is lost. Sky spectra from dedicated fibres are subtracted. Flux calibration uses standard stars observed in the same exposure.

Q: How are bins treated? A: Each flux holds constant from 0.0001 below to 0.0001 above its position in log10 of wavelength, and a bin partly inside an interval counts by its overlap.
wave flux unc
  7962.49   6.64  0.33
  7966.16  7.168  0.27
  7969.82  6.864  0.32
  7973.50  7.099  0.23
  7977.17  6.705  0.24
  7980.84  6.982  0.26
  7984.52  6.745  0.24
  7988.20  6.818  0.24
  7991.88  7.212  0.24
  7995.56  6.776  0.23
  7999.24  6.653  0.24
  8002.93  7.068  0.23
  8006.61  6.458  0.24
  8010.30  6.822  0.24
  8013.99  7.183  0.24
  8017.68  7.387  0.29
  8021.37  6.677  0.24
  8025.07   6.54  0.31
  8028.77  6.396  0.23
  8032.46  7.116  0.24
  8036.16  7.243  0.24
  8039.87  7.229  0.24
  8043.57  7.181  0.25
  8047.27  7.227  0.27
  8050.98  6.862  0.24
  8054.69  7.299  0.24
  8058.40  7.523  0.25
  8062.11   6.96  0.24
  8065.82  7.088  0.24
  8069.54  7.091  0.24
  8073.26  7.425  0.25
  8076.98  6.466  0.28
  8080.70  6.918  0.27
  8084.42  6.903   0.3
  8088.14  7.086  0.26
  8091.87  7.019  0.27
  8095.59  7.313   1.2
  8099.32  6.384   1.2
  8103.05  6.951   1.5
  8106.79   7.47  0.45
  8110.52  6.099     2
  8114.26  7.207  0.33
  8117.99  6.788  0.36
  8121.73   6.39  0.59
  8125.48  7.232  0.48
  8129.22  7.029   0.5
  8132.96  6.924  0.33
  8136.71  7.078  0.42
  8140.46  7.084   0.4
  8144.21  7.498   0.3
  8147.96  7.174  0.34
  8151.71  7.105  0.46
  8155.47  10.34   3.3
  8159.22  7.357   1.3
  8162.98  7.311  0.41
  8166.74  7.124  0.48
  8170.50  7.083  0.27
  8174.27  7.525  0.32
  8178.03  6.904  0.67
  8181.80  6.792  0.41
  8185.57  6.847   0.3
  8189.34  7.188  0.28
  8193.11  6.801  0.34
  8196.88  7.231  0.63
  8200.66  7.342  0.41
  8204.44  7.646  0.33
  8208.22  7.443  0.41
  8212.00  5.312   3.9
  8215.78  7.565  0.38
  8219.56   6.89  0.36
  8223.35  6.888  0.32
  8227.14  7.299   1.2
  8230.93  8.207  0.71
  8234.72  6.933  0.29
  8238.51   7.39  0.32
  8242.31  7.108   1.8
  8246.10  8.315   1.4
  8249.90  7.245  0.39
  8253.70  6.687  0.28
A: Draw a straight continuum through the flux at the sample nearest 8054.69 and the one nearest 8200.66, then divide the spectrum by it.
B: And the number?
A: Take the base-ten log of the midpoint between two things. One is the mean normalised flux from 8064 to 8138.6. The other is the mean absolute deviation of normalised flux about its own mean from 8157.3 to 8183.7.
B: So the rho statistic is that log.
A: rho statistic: -0.311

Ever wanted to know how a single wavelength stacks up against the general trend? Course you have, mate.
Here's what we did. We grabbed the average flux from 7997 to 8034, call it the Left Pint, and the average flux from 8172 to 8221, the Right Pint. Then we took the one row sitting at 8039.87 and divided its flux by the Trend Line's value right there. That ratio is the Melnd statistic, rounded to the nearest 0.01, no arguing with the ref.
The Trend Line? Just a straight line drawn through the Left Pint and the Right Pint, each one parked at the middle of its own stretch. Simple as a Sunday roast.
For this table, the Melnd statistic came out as 1.05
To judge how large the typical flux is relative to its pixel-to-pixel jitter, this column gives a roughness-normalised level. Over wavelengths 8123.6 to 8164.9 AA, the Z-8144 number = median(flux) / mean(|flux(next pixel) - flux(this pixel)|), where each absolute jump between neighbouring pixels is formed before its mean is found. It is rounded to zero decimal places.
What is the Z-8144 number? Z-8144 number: 10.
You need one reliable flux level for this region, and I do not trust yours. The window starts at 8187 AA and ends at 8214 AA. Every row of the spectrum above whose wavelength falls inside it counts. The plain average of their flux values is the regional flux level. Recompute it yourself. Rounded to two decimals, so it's 6.99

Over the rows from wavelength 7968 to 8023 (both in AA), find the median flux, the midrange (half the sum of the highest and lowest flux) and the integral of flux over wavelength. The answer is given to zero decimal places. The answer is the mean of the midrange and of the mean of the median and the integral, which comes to 100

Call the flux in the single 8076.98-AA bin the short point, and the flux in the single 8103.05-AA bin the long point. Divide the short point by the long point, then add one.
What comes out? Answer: 1.93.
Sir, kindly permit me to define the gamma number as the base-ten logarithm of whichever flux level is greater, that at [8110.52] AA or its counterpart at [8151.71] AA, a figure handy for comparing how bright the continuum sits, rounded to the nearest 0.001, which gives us 0.852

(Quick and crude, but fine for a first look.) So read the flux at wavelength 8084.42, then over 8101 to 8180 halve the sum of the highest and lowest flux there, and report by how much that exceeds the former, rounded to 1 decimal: 1.3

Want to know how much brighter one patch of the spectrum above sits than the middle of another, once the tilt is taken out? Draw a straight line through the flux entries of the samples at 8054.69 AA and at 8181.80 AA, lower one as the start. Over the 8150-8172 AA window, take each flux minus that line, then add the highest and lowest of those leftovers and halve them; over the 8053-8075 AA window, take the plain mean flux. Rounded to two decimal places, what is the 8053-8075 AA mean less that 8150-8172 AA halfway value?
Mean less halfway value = 5.41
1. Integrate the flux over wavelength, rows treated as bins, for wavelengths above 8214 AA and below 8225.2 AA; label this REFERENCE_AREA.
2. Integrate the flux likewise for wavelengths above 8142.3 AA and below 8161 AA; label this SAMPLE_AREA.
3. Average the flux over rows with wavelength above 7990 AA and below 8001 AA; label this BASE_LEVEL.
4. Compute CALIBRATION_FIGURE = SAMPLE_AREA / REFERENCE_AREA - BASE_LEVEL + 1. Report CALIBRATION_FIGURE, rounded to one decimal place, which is -4.0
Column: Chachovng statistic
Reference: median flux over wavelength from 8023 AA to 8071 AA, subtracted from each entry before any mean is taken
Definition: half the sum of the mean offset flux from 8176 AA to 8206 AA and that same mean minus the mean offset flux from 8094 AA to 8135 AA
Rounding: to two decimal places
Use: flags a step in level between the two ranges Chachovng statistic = 0.09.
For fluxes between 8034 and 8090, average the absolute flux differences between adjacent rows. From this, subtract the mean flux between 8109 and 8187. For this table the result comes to -6.92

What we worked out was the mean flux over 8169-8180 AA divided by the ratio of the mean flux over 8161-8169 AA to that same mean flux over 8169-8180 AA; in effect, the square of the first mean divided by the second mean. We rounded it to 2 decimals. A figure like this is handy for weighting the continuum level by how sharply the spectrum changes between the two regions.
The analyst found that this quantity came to 7.12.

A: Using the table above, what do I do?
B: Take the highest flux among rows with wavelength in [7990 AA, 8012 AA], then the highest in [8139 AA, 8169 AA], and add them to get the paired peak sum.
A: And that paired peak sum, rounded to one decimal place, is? 17.6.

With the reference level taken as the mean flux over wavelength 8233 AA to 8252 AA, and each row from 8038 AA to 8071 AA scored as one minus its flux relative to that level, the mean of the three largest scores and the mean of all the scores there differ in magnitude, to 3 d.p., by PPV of 0.026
